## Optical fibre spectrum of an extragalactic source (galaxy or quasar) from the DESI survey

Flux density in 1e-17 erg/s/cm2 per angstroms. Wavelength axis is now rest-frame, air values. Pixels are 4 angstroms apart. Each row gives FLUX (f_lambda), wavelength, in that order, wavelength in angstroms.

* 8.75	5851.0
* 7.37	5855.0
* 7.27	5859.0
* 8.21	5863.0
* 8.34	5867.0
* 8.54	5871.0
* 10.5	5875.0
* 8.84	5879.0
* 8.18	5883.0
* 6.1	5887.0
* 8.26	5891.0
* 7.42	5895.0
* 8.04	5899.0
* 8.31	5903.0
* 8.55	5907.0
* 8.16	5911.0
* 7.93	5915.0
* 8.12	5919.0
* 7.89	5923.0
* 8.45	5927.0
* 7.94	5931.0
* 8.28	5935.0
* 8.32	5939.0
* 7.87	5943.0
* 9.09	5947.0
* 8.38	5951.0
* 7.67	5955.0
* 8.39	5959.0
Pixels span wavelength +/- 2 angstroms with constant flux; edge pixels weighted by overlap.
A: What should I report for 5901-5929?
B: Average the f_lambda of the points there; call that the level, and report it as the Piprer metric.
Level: 8.20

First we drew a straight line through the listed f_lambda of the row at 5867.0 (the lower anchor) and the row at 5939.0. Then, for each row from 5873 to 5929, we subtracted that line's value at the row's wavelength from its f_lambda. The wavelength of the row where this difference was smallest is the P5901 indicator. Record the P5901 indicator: 5887.0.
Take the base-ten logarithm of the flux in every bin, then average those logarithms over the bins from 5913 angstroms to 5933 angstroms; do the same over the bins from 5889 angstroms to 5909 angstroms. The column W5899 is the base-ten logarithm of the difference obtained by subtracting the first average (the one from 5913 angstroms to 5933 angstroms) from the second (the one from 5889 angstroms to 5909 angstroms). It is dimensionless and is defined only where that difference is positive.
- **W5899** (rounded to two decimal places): -2.63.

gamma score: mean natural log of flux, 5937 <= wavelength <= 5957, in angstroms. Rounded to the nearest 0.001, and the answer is 2.110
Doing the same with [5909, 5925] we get 2.082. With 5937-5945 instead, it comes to 2.091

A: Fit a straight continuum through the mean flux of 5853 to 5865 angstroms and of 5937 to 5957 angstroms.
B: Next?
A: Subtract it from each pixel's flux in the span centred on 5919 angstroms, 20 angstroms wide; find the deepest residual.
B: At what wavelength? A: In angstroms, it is 5923.0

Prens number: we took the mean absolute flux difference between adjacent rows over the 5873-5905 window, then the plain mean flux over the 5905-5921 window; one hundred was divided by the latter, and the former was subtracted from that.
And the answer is 11.0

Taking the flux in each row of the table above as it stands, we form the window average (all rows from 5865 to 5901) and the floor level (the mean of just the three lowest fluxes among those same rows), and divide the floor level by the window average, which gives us 0.871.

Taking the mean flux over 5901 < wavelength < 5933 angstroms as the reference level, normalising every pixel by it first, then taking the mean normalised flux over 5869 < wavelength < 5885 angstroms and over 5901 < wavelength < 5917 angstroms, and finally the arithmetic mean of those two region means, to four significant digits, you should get 1.056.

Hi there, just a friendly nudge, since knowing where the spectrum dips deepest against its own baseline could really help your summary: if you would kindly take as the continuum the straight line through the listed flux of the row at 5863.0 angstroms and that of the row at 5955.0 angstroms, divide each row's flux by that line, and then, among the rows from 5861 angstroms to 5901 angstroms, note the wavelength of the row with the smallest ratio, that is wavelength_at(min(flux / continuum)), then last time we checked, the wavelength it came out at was 5887.0 angstroms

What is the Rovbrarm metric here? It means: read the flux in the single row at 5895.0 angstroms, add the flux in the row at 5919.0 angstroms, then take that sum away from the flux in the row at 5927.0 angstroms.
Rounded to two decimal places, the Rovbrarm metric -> -7.09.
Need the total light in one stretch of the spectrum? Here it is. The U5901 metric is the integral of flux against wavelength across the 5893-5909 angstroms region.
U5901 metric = 129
